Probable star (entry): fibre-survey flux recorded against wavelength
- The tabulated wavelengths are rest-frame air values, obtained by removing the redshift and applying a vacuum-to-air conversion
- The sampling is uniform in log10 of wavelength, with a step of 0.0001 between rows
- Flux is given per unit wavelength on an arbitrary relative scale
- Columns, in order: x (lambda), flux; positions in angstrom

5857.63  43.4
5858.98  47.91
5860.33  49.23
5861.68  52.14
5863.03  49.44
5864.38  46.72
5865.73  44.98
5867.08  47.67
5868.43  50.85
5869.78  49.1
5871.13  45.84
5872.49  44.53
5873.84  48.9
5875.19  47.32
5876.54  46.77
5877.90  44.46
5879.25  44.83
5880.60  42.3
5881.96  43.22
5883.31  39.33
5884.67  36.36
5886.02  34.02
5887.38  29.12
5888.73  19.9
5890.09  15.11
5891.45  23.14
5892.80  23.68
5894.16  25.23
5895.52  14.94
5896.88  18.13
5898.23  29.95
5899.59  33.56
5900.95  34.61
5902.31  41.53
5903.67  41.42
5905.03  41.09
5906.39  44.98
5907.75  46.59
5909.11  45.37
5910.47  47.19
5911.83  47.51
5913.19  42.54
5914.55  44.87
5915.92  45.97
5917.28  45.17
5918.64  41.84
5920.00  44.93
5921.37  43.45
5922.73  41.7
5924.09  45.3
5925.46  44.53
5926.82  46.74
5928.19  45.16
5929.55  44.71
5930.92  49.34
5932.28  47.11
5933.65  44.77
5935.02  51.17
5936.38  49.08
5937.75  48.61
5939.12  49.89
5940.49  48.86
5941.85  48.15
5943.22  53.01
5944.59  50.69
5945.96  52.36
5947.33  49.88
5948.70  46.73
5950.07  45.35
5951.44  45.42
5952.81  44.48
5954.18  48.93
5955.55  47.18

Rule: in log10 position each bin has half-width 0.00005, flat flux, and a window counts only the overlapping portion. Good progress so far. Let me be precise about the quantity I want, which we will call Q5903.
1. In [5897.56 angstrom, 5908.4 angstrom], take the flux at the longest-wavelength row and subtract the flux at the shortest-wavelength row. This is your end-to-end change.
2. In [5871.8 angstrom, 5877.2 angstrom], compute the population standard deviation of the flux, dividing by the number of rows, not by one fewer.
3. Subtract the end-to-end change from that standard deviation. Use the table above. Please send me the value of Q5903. -15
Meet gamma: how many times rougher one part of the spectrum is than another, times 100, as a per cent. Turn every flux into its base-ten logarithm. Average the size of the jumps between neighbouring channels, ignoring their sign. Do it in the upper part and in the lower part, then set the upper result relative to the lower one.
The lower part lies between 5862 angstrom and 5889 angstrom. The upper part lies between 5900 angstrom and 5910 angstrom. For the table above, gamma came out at 78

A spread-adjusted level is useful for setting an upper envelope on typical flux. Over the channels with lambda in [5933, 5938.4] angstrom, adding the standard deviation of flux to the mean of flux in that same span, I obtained 51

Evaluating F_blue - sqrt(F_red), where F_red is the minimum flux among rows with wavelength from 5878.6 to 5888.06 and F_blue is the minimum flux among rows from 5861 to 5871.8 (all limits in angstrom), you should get 39.6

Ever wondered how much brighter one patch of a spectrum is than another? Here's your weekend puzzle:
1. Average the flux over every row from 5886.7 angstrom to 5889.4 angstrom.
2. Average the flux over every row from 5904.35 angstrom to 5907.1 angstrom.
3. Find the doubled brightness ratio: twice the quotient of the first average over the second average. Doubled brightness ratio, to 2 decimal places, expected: 1.14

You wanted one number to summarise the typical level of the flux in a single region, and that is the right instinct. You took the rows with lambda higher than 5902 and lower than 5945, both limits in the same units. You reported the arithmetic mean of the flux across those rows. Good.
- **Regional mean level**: 46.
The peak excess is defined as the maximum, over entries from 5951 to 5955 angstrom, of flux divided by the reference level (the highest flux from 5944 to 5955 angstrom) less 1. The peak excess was -0.066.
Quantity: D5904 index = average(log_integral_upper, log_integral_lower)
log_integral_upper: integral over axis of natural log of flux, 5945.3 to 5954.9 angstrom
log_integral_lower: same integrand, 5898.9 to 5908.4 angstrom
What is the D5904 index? 36.1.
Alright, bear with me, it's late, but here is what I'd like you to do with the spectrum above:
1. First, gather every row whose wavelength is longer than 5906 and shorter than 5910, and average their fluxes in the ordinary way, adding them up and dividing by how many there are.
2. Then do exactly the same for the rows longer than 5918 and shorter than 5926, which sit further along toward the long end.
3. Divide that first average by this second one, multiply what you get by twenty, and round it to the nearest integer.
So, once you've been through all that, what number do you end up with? 21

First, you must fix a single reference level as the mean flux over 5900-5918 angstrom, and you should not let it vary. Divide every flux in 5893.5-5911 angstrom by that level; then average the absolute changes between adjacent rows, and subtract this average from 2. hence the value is 1.91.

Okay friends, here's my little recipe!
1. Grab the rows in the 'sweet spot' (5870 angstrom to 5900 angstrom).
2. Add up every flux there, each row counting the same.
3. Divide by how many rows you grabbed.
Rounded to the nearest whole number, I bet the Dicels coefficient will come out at 34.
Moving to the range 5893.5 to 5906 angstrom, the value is 31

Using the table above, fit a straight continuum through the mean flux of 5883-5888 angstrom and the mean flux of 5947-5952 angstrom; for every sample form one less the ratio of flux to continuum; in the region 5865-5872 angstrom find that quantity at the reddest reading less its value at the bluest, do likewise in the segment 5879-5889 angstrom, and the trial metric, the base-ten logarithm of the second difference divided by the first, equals 1.6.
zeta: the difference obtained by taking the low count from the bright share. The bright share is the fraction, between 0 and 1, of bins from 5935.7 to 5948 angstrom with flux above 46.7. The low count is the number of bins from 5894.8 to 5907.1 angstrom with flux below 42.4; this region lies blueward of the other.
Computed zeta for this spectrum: -7.0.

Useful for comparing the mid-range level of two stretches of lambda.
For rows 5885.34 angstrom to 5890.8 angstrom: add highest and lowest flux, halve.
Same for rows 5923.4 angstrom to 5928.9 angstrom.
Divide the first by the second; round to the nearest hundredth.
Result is 0.54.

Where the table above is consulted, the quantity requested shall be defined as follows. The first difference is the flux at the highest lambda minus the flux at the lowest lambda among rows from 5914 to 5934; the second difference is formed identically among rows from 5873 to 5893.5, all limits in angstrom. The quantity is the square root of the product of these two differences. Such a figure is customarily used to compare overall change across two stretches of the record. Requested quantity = 1.6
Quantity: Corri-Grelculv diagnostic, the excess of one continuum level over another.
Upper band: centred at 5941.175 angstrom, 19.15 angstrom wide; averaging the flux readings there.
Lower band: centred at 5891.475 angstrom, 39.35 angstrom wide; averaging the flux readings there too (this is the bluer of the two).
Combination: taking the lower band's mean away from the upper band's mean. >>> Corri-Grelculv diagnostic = 13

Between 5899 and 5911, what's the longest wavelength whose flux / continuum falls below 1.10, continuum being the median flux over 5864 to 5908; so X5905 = 5909.11 angstrom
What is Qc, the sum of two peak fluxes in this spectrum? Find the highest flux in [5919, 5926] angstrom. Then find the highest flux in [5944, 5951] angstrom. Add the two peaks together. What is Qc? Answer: 97.7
